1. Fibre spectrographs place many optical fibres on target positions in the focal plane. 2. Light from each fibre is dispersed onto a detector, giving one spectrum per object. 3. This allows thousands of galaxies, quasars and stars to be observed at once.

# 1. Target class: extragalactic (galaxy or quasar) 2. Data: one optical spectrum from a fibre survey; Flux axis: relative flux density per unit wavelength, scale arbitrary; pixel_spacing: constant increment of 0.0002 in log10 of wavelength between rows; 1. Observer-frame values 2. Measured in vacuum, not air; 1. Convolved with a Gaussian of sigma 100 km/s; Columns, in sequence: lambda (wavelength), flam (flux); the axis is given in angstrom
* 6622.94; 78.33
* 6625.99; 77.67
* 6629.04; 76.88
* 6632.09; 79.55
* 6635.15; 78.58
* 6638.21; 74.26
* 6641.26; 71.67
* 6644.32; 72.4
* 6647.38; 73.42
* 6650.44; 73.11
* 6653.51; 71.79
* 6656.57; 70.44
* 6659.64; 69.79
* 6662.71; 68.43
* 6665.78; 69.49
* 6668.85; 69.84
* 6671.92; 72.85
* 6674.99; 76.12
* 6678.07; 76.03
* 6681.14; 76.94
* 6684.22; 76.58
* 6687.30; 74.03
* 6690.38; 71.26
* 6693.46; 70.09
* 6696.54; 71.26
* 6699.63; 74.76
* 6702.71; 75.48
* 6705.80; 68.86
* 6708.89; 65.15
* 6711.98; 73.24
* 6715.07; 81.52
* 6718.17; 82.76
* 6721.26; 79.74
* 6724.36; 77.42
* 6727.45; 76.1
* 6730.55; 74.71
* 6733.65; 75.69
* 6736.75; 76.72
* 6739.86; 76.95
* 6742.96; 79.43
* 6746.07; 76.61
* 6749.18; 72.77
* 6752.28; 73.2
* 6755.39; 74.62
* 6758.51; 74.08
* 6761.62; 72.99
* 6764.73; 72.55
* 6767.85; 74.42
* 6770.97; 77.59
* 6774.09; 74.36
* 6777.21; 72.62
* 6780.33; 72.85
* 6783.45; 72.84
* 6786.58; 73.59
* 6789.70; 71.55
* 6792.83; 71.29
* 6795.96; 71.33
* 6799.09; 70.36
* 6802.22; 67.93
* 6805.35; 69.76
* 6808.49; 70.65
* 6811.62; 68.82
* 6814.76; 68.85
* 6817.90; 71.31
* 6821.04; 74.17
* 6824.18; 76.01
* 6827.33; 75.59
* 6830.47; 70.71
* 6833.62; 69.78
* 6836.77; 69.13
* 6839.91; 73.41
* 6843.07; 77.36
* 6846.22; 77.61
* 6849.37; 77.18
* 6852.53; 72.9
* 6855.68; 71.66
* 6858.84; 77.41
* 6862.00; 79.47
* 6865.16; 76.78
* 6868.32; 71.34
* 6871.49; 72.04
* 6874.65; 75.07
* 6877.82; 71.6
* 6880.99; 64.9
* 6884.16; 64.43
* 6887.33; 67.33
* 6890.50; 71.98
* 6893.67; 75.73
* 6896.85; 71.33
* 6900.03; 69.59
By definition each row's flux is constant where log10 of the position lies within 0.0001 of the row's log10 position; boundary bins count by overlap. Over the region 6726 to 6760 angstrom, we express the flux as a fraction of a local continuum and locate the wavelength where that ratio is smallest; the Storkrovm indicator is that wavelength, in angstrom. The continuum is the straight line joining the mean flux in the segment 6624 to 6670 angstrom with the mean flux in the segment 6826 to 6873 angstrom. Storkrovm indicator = 6749.18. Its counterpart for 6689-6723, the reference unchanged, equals 6708.89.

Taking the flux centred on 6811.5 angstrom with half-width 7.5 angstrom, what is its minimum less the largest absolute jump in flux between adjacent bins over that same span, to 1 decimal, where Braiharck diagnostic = 66.4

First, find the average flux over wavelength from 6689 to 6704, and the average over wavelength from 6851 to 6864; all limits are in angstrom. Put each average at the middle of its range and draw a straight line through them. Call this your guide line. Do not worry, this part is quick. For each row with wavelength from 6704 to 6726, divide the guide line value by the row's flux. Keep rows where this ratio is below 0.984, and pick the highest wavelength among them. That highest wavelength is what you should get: 6724.36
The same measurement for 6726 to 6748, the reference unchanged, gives 6746.07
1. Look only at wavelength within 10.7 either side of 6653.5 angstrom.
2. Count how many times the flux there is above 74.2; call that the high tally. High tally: 0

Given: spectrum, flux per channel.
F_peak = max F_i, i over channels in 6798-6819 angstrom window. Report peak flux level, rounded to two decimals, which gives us 71.31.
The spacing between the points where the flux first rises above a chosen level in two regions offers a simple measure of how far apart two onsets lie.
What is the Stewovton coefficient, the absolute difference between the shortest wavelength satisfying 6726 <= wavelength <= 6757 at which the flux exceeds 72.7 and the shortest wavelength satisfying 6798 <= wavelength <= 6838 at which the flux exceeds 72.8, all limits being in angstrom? 93.6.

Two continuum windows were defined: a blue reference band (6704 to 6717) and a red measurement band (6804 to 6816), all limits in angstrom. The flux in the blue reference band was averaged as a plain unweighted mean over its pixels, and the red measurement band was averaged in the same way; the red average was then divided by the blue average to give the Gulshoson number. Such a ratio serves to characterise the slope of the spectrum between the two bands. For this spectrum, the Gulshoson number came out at 0.96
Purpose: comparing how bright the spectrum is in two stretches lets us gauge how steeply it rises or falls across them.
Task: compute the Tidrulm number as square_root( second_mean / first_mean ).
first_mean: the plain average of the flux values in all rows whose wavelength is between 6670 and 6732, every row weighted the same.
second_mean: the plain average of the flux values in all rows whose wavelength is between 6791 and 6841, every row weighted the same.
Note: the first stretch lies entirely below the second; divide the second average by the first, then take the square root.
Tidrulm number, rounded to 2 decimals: 0.98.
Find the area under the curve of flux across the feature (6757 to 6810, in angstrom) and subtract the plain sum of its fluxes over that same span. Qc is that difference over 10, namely 261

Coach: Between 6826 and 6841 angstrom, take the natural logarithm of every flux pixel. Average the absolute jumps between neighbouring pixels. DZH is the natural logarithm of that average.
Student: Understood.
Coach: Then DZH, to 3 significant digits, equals -3.29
